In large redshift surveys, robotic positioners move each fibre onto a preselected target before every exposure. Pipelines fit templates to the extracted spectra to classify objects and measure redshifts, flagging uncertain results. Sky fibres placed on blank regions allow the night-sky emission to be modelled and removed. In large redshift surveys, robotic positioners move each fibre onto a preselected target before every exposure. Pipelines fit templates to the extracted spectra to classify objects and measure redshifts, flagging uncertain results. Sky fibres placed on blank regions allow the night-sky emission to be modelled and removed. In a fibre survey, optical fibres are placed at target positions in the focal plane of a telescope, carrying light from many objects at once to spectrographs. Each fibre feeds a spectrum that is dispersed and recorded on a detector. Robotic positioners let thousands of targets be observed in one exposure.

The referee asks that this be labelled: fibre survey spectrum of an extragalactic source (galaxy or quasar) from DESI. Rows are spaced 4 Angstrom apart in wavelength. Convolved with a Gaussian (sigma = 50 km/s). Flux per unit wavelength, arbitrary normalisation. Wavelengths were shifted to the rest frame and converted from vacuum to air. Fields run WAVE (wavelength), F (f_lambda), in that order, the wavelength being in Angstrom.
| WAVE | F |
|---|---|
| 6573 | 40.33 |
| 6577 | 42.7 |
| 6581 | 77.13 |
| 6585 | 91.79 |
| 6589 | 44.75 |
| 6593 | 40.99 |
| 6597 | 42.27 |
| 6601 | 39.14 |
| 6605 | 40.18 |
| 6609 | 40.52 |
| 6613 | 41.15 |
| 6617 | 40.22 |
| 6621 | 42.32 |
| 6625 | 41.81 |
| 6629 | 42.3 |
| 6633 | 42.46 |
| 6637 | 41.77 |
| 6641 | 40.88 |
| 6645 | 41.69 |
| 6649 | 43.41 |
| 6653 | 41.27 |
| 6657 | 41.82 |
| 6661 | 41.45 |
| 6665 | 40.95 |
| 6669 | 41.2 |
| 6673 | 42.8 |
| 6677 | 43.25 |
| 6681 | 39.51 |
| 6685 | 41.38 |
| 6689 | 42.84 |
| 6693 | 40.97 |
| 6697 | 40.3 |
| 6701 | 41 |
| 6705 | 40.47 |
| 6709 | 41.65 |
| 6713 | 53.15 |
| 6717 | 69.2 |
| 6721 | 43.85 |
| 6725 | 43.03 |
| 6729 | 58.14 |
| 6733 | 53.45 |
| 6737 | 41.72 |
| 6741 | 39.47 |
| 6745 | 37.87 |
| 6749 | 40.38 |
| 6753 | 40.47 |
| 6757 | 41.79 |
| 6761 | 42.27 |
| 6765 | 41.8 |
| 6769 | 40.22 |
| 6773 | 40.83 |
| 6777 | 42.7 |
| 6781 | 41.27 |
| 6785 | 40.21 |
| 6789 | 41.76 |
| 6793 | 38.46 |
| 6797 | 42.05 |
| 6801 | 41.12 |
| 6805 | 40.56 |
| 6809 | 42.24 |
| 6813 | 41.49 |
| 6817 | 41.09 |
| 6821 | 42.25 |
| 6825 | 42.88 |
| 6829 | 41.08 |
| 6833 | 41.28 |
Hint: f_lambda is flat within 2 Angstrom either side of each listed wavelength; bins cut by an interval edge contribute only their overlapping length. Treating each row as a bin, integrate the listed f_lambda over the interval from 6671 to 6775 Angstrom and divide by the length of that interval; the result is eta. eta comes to 43.9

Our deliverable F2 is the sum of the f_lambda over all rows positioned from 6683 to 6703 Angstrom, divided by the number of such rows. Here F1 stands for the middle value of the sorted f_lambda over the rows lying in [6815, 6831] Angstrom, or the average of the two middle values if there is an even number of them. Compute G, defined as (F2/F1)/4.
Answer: 0.248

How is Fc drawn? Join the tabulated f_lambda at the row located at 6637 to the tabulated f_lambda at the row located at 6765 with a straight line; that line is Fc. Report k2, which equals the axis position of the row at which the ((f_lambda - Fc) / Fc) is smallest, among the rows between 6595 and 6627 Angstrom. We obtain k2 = 6601 Angstrom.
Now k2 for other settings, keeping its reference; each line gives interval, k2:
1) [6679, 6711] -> 6681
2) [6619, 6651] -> 6641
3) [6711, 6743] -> 6741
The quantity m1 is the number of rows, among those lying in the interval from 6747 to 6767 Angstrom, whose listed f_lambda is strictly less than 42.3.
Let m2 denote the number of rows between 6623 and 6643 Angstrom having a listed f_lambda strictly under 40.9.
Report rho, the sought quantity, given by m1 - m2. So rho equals 4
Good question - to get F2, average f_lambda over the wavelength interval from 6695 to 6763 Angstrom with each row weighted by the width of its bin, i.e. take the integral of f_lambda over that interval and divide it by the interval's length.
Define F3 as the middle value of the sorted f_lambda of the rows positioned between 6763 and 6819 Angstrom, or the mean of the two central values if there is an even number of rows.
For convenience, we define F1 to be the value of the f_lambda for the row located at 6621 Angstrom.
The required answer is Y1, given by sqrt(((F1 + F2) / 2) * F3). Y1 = 42.5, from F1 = 42.32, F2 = 45.2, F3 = 41.2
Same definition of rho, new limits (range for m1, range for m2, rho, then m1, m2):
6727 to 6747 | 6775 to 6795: 1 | 3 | 2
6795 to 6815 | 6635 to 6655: 4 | 5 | 1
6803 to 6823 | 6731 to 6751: 2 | 5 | 3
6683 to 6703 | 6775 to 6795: 2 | 4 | 2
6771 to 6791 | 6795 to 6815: 3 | 4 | 1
